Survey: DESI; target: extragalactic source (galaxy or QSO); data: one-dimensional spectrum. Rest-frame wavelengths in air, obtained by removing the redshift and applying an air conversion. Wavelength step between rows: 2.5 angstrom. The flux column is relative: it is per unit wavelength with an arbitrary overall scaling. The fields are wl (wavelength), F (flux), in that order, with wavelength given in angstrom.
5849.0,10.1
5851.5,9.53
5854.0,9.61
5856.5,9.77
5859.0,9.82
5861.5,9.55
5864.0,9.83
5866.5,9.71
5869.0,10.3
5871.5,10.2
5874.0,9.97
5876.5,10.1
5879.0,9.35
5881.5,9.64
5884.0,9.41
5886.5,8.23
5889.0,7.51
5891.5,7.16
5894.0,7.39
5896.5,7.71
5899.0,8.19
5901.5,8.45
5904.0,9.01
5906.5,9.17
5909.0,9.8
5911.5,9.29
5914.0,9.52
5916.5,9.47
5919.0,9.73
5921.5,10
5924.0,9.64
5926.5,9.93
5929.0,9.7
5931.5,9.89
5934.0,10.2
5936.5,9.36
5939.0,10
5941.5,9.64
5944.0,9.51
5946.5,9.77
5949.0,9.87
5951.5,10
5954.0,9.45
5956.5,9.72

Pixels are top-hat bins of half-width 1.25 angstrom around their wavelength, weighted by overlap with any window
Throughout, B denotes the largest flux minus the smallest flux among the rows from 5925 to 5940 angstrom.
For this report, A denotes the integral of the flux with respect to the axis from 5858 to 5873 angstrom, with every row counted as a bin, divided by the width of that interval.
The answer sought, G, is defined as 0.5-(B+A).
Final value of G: -10.2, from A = 9.90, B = 0.84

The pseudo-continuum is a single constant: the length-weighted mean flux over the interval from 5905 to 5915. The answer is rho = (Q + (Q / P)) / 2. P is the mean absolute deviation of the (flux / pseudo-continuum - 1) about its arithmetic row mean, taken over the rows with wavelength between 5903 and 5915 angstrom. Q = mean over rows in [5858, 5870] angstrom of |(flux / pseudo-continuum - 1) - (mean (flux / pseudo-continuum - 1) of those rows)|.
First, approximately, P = 0.0256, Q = 0.019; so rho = 0.4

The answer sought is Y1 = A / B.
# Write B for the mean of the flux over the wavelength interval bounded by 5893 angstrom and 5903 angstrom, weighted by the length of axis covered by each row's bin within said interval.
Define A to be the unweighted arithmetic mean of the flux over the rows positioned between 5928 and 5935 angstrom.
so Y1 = 1.25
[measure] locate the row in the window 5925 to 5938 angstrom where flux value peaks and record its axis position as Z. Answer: 5934.0 angstrom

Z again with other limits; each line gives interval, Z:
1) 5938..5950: 5939.0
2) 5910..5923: 5921.5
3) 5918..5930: 5921.5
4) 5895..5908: 5906.5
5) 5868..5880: 5869.0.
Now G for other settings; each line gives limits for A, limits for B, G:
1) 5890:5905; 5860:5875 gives -8.2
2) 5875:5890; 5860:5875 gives -9.3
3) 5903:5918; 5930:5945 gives -9.7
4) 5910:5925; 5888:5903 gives -10.4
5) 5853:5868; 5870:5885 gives -10.1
